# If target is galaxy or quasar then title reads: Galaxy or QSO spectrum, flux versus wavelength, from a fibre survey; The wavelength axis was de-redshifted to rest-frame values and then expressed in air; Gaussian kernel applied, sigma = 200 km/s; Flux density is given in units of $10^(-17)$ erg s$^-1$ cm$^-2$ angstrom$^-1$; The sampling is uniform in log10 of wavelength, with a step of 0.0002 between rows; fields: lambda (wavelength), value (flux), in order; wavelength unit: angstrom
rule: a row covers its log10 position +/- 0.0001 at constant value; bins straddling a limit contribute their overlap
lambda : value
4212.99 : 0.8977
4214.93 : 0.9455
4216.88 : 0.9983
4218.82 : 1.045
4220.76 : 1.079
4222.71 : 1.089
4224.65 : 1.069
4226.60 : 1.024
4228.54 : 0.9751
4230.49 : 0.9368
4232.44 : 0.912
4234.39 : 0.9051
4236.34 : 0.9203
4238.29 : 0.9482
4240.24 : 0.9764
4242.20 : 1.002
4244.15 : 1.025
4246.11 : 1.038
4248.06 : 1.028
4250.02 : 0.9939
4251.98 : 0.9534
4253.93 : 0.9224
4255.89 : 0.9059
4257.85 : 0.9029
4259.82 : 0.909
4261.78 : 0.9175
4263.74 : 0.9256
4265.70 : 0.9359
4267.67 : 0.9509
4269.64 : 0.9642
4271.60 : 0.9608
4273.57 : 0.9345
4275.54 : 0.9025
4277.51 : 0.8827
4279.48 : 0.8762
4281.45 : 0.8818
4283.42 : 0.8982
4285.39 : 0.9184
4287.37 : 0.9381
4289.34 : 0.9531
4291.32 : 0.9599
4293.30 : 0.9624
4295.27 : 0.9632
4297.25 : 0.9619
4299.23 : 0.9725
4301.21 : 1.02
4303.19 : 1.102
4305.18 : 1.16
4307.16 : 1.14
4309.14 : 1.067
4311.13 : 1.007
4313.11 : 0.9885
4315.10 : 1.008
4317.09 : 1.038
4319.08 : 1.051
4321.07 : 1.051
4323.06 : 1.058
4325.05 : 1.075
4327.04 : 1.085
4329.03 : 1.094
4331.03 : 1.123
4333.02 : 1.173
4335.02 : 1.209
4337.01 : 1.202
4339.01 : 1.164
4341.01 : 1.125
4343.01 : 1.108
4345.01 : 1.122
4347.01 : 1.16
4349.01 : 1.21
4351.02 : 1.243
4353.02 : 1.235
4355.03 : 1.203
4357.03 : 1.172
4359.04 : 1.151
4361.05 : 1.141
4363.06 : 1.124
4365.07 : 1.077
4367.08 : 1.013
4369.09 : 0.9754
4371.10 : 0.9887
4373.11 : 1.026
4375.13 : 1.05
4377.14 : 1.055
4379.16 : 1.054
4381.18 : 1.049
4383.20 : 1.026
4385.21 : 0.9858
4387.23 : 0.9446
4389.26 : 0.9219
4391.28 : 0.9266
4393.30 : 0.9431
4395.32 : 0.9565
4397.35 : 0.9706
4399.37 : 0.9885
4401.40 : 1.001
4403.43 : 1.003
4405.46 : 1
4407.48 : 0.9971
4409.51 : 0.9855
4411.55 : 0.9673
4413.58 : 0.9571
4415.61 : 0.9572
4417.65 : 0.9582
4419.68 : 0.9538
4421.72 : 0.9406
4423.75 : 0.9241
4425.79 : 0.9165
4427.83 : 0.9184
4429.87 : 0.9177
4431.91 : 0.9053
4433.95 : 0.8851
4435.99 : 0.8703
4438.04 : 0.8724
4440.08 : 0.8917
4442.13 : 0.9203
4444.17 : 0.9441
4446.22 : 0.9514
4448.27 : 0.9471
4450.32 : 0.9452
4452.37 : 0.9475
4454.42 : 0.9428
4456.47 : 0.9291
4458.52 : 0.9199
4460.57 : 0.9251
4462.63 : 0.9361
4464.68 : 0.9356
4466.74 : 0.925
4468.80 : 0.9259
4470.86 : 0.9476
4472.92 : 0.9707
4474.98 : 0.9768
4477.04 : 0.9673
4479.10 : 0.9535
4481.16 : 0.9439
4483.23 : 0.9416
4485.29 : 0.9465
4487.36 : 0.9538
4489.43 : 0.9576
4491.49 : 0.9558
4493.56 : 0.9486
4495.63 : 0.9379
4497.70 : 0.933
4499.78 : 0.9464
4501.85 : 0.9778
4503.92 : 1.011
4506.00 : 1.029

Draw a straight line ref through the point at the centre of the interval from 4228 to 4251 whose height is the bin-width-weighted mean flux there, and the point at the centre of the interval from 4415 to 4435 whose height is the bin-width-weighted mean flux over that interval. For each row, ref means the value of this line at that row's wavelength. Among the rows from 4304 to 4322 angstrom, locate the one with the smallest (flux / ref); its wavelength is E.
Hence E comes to 4313.11 angstrom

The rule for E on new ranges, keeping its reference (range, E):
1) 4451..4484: 4458.52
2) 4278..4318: 4279.48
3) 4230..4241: 4234.39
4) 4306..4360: 4313.11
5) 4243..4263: 4257.85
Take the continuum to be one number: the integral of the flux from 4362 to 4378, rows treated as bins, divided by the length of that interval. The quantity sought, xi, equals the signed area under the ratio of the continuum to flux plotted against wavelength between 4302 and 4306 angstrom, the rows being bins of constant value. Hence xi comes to 3.7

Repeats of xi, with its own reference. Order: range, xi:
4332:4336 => 3.5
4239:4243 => 4.2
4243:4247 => 4.0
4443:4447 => 4.4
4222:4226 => 3.9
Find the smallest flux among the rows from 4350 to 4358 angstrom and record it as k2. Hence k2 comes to 1.172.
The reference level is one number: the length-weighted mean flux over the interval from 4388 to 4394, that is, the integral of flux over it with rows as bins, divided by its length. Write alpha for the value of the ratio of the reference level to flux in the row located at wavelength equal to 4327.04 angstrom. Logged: 0.86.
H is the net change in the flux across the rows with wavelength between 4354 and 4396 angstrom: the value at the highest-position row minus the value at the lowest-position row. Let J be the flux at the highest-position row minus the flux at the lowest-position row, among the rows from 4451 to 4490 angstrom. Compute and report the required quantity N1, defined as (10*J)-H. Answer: 0.3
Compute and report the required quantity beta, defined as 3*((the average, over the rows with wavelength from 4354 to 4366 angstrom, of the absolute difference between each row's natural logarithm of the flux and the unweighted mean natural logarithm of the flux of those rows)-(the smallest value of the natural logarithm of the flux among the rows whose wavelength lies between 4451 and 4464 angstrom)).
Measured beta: 0.3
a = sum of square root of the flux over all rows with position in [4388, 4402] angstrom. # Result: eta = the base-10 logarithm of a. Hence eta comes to 0.84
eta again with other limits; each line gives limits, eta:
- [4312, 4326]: 0.85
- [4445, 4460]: 0.83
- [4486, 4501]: 0.83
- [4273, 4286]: 0.82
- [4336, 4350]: 0.88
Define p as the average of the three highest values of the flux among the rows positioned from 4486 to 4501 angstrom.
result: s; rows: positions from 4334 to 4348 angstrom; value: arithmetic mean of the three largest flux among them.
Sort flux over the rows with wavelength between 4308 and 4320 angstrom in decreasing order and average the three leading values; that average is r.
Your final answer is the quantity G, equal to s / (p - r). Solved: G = -12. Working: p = 0.96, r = 1.05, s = 1.19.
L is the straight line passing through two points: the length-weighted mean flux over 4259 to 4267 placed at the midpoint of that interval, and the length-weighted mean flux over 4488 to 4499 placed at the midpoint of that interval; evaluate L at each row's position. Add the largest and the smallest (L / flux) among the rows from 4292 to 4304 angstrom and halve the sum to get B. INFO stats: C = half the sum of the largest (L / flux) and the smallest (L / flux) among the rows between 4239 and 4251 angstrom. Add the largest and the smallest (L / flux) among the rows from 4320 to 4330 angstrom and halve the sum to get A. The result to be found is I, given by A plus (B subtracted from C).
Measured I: 0.88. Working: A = 0.87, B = 0.90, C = 0.92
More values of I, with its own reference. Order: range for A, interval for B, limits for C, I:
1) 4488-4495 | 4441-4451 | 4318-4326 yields 0.86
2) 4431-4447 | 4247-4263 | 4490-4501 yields 1.08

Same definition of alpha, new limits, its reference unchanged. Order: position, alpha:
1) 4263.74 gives 1.00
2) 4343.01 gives 0.84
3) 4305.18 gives 0.80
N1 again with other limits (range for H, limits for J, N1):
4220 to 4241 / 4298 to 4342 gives 1.6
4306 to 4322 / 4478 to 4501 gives 0.0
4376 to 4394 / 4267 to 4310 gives 1.3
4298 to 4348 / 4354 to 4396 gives -2.7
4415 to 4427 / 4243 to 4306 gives 1.4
